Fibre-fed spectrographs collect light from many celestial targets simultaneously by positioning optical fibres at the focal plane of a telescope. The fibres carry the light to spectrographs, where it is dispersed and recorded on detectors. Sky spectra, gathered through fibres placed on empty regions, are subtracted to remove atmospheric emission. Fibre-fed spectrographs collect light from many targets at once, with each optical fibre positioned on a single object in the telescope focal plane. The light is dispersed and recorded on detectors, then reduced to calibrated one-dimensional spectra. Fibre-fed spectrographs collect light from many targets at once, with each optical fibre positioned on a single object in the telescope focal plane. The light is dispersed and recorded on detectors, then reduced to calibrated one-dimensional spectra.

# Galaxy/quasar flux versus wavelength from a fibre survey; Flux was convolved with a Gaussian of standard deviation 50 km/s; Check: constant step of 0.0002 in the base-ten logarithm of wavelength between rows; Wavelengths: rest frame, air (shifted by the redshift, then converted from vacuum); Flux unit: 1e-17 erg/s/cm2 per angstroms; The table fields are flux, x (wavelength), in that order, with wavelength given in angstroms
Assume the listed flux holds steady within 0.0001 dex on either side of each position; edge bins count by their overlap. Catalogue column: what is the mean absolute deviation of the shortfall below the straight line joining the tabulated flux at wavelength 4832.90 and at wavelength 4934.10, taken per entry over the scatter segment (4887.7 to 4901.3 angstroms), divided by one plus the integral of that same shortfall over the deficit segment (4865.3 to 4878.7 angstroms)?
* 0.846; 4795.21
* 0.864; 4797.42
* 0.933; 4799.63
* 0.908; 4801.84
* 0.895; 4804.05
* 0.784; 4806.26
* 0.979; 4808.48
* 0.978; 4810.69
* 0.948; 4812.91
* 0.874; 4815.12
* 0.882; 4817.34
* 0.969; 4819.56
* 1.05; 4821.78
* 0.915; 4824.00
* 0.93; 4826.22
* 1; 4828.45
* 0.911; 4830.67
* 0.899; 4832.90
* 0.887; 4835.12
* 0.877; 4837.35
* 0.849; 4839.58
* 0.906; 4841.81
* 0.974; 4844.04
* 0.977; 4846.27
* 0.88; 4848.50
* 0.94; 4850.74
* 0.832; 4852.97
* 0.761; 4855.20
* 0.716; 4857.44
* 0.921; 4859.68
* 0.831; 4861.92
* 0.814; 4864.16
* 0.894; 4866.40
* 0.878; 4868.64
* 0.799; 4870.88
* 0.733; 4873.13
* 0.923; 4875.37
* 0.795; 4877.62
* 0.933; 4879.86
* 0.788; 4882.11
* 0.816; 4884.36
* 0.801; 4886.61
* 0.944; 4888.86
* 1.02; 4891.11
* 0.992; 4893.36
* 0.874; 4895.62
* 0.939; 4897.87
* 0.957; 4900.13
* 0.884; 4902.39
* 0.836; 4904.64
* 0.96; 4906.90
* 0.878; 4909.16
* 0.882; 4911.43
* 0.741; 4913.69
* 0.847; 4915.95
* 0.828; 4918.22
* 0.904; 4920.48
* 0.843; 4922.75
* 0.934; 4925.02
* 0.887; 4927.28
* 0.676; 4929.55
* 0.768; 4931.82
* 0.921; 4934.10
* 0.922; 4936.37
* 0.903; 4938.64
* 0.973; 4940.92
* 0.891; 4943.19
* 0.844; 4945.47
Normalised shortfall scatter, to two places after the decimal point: 0.02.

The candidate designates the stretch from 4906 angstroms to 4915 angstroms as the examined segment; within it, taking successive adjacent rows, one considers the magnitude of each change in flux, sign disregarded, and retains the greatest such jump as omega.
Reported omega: 0.141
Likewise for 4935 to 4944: 0.082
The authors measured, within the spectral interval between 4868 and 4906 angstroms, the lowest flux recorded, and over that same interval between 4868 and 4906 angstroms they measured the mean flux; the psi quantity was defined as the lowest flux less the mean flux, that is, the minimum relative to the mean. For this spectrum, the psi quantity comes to -0.14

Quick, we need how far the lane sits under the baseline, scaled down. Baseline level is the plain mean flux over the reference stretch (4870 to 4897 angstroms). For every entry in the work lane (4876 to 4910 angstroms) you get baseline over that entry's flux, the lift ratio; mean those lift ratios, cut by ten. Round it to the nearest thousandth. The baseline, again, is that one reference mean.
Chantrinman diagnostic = 0.098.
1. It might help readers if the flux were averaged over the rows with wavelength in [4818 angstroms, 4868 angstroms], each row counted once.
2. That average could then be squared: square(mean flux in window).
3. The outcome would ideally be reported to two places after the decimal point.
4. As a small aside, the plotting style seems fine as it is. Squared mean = 0.80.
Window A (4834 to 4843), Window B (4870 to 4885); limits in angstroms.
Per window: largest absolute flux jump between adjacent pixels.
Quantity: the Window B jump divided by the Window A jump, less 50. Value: -46.7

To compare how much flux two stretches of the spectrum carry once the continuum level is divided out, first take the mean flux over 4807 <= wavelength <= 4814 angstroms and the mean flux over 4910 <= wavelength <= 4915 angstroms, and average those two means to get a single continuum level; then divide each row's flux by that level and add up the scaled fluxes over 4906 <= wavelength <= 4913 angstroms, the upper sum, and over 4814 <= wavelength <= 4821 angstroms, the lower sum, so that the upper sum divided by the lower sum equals 1.0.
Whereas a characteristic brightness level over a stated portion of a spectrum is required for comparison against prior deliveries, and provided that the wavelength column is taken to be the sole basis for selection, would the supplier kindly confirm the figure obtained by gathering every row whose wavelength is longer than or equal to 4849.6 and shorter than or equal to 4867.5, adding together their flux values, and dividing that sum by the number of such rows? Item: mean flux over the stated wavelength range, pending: 0.84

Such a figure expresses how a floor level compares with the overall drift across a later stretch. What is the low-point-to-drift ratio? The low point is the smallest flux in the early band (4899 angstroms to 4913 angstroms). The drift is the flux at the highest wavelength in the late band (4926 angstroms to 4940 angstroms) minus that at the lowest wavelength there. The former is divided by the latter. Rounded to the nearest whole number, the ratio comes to 52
